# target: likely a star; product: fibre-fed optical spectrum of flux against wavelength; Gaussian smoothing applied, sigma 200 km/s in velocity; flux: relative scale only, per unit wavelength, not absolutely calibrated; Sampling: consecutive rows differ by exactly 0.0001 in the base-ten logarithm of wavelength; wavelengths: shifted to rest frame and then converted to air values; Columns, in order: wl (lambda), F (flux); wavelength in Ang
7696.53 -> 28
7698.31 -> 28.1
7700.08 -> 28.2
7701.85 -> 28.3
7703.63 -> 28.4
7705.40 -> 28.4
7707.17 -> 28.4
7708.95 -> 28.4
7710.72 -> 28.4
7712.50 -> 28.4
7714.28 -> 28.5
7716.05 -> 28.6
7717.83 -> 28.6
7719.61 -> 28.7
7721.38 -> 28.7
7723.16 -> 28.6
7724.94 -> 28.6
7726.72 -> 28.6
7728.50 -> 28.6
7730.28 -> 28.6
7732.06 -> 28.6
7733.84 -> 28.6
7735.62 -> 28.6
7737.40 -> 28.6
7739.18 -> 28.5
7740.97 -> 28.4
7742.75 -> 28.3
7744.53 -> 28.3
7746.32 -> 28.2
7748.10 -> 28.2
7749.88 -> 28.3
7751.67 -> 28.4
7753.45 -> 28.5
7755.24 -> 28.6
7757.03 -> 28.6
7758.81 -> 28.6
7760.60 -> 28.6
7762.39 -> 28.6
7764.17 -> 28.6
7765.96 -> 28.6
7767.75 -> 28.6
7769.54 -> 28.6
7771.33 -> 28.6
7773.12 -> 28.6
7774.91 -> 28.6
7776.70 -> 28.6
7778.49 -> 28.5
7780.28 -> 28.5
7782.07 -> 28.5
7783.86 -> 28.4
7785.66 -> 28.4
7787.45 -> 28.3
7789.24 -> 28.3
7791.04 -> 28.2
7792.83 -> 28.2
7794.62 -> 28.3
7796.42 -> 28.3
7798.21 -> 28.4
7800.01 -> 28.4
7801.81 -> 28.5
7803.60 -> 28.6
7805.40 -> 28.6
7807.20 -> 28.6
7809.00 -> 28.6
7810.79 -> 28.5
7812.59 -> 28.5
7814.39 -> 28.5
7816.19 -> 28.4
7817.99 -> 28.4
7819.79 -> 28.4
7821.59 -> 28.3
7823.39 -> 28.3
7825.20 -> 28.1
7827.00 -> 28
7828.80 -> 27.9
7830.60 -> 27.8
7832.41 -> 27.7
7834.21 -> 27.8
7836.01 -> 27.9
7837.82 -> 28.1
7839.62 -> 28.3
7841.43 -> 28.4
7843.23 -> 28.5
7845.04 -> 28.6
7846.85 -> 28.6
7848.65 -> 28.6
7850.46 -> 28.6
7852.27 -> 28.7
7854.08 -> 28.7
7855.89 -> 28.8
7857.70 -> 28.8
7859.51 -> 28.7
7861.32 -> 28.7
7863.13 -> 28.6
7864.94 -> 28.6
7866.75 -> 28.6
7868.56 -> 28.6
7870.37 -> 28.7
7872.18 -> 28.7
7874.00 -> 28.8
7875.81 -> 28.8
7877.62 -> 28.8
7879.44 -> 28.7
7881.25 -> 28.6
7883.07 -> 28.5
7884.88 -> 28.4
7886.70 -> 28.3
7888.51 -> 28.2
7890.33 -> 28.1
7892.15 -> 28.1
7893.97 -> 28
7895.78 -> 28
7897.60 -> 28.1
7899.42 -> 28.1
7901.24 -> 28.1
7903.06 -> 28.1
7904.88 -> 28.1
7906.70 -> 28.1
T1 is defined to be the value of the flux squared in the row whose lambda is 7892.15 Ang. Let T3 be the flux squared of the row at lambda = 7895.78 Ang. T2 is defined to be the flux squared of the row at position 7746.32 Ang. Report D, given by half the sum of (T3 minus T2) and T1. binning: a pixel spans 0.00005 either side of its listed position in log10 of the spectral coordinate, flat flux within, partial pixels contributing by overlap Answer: 389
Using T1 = 790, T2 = 795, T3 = 784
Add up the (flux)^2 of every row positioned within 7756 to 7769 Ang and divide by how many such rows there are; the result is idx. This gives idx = 818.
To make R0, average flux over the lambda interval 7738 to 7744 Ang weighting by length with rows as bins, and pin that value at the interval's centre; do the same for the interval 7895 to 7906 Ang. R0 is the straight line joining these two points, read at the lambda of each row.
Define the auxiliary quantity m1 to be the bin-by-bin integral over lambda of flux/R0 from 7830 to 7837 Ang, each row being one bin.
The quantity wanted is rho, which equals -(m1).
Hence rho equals -6.89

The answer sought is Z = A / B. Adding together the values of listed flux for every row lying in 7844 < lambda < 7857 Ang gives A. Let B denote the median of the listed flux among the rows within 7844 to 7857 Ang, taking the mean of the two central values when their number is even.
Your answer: 7.01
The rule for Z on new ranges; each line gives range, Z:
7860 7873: 7.01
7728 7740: 7.00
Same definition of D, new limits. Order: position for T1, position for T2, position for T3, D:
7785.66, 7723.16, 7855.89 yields 409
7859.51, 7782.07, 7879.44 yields 418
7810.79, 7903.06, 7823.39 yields 412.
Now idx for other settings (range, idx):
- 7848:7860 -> 824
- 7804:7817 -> 814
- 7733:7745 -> 811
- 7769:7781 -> 816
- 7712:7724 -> 817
